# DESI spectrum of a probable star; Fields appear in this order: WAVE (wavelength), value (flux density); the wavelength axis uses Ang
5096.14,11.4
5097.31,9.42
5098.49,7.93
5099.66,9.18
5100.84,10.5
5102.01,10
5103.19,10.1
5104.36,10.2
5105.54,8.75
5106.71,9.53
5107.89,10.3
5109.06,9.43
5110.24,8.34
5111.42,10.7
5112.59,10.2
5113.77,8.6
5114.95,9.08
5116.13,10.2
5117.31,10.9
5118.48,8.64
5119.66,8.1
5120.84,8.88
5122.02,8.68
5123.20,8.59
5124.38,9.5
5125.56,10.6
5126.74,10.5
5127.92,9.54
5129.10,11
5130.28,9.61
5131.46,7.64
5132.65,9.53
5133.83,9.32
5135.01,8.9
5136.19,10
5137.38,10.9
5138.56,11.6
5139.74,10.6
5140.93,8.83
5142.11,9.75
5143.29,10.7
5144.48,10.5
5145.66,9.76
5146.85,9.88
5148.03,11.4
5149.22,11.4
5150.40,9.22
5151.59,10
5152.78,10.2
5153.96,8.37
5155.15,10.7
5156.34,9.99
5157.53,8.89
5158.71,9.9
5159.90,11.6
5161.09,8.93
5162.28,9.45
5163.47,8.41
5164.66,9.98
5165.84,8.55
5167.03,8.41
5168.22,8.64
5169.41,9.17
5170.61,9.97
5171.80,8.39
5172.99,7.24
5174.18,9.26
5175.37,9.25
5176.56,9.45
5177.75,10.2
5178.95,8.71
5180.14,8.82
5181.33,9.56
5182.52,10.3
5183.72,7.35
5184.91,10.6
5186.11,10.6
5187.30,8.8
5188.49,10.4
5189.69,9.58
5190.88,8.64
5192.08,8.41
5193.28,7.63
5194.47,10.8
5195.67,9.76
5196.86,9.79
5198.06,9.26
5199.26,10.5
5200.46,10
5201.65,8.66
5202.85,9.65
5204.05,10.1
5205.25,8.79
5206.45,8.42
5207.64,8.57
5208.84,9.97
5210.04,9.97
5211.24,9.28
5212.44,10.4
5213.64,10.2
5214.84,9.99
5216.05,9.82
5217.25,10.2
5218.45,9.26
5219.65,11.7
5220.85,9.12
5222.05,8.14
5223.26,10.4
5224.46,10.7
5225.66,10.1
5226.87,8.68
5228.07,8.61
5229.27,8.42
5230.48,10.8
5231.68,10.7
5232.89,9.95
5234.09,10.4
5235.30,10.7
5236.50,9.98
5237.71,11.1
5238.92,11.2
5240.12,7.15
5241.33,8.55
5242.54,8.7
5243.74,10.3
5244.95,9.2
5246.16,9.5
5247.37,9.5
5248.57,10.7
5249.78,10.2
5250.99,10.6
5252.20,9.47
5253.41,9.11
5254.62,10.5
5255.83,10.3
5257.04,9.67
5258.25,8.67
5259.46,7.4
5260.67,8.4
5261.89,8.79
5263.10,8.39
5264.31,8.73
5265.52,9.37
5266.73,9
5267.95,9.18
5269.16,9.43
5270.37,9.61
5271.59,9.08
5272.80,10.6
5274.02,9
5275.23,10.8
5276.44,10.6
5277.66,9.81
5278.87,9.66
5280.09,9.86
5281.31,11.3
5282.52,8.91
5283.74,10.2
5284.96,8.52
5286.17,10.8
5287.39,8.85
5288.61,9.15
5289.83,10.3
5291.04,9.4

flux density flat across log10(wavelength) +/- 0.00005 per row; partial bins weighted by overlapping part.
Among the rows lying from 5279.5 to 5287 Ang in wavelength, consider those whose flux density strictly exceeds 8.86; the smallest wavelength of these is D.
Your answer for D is 5280.09 Ang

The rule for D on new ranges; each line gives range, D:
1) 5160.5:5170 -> 5161.09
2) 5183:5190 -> 5184.91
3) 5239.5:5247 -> 5243.74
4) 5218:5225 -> 5218.45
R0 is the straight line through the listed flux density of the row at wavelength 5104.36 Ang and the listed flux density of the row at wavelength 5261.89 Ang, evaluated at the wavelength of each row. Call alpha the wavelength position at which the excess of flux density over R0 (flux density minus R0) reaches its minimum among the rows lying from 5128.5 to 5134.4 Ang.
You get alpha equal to 5131.46 Ang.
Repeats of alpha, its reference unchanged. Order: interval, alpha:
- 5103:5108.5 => 5105.54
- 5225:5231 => 5229.27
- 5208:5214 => 5211.24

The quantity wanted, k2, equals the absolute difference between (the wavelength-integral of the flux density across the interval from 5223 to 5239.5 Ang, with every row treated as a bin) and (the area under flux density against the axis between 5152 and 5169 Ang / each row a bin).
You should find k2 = 6.5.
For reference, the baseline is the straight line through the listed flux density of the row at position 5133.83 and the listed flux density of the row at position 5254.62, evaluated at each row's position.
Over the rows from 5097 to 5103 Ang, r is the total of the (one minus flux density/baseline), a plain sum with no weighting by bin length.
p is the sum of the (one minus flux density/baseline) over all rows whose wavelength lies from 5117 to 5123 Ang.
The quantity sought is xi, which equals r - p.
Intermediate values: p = 0.077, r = -0.23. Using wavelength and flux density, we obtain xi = -0.3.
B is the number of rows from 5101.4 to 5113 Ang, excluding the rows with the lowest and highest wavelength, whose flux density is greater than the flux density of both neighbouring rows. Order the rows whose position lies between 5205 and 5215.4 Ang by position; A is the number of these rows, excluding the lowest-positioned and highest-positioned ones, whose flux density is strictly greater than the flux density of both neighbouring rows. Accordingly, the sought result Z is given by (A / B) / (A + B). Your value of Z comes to 0.08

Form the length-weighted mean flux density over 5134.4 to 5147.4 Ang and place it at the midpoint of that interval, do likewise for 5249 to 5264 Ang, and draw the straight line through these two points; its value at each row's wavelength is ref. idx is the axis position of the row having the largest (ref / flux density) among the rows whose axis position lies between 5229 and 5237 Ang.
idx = 5229.27 Ang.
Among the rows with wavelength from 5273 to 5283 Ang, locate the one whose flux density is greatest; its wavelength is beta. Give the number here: 5281.31 Ang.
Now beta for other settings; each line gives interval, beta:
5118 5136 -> 5129.10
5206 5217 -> 5212.44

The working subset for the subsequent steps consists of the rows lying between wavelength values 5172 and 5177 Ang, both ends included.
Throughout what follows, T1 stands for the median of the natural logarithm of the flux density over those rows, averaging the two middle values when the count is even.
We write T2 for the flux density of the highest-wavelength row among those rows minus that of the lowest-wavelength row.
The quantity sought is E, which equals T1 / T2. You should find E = 1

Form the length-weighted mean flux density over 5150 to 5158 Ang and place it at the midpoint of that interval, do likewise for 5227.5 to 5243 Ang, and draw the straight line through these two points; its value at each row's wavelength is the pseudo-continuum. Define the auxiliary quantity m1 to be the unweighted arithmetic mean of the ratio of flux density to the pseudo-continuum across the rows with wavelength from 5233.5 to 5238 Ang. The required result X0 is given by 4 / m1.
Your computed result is 3.69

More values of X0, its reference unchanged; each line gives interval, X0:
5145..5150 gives 3.63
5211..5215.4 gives 3.89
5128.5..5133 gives 4.07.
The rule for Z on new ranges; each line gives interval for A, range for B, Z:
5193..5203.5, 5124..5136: 0.17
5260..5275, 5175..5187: 0.33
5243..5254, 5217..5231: 0.25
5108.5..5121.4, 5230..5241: 0.25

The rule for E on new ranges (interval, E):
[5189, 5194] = -1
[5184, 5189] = -12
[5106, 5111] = -2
